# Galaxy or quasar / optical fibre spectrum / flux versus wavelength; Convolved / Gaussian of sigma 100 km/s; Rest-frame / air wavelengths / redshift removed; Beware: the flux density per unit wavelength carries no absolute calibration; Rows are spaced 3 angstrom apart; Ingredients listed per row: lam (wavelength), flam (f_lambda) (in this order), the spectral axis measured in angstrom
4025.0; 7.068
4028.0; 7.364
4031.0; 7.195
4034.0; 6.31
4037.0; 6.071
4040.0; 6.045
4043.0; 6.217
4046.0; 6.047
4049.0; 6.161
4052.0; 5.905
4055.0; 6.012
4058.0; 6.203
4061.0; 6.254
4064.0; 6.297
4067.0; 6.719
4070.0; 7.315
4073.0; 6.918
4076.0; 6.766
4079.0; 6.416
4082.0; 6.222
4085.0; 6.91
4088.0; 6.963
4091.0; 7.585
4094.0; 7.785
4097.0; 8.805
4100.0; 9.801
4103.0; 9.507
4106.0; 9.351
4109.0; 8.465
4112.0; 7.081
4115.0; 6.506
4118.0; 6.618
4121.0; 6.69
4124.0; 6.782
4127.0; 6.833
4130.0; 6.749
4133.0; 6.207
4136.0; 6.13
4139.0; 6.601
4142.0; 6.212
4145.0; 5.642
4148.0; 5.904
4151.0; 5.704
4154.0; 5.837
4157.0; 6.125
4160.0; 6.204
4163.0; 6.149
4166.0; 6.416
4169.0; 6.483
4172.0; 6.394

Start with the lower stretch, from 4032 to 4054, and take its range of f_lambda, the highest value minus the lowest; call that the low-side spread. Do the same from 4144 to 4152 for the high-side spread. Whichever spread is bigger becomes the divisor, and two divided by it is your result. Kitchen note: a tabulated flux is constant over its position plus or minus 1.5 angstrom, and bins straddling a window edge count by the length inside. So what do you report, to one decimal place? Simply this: 4.9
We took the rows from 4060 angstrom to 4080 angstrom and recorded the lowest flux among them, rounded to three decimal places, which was 6.254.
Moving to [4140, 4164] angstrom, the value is 5.642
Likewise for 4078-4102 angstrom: 6.222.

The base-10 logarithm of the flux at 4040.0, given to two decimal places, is 0.78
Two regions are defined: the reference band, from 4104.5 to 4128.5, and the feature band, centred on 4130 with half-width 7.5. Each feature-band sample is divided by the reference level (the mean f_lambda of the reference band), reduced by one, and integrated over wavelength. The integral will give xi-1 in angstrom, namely -1.5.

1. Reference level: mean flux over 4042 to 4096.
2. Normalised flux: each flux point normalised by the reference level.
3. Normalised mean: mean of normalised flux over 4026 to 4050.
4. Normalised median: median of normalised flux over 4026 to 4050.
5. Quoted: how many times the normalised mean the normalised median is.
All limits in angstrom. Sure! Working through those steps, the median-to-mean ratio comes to 0.96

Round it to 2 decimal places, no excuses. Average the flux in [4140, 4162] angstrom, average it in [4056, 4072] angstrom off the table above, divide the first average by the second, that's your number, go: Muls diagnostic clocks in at 0.91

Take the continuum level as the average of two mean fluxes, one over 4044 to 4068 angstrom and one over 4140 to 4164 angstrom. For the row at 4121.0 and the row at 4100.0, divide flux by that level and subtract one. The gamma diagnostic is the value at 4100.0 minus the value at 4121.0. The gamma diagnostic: 0.51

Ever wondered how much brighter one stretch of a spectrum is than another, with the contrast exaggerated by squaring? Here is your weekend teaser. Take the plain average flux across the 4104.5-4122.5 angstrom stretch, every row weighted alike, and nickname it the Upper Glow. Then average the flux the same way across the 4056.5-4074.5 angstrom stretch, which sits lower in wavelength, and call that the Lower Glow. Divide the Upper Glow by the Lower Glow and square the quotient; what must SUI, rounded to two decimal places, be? 1.27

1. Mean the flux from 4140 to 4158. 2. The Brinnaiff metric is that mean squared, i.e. 35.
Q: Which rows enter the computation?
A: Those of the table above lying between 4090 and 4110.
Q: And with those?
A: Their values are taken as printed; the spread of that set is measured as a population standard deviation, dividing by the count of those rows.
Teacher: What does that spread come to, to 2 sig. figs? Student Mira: 0.79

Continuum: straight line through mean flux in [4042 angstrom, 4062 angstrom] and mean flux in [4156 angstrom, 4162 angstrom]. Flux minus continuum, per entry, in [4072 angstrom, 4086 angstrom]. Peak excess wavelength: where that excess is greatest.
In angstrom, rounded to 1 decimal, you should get 4073.0 angstrom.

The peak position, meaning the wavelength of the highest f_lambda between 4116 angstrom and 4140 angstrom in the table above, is 4127.0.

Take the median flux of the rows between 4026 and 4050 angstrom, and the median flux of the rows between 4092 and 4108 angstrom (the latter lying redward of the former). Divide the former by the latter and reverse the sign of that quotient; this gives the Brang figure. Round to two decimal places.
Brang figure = -0.66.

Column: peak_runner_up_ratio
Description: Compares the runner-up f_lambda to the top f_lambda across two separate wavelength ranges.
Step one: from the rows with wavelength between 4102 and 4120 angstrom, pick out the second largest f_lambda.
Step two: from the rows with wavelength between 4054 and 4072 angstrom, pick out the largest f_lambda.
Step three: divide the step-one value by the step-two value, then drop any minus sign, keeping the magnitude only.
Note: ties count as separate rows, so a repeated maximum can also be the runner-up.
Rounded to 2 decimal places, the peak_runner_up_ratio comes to 1.28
